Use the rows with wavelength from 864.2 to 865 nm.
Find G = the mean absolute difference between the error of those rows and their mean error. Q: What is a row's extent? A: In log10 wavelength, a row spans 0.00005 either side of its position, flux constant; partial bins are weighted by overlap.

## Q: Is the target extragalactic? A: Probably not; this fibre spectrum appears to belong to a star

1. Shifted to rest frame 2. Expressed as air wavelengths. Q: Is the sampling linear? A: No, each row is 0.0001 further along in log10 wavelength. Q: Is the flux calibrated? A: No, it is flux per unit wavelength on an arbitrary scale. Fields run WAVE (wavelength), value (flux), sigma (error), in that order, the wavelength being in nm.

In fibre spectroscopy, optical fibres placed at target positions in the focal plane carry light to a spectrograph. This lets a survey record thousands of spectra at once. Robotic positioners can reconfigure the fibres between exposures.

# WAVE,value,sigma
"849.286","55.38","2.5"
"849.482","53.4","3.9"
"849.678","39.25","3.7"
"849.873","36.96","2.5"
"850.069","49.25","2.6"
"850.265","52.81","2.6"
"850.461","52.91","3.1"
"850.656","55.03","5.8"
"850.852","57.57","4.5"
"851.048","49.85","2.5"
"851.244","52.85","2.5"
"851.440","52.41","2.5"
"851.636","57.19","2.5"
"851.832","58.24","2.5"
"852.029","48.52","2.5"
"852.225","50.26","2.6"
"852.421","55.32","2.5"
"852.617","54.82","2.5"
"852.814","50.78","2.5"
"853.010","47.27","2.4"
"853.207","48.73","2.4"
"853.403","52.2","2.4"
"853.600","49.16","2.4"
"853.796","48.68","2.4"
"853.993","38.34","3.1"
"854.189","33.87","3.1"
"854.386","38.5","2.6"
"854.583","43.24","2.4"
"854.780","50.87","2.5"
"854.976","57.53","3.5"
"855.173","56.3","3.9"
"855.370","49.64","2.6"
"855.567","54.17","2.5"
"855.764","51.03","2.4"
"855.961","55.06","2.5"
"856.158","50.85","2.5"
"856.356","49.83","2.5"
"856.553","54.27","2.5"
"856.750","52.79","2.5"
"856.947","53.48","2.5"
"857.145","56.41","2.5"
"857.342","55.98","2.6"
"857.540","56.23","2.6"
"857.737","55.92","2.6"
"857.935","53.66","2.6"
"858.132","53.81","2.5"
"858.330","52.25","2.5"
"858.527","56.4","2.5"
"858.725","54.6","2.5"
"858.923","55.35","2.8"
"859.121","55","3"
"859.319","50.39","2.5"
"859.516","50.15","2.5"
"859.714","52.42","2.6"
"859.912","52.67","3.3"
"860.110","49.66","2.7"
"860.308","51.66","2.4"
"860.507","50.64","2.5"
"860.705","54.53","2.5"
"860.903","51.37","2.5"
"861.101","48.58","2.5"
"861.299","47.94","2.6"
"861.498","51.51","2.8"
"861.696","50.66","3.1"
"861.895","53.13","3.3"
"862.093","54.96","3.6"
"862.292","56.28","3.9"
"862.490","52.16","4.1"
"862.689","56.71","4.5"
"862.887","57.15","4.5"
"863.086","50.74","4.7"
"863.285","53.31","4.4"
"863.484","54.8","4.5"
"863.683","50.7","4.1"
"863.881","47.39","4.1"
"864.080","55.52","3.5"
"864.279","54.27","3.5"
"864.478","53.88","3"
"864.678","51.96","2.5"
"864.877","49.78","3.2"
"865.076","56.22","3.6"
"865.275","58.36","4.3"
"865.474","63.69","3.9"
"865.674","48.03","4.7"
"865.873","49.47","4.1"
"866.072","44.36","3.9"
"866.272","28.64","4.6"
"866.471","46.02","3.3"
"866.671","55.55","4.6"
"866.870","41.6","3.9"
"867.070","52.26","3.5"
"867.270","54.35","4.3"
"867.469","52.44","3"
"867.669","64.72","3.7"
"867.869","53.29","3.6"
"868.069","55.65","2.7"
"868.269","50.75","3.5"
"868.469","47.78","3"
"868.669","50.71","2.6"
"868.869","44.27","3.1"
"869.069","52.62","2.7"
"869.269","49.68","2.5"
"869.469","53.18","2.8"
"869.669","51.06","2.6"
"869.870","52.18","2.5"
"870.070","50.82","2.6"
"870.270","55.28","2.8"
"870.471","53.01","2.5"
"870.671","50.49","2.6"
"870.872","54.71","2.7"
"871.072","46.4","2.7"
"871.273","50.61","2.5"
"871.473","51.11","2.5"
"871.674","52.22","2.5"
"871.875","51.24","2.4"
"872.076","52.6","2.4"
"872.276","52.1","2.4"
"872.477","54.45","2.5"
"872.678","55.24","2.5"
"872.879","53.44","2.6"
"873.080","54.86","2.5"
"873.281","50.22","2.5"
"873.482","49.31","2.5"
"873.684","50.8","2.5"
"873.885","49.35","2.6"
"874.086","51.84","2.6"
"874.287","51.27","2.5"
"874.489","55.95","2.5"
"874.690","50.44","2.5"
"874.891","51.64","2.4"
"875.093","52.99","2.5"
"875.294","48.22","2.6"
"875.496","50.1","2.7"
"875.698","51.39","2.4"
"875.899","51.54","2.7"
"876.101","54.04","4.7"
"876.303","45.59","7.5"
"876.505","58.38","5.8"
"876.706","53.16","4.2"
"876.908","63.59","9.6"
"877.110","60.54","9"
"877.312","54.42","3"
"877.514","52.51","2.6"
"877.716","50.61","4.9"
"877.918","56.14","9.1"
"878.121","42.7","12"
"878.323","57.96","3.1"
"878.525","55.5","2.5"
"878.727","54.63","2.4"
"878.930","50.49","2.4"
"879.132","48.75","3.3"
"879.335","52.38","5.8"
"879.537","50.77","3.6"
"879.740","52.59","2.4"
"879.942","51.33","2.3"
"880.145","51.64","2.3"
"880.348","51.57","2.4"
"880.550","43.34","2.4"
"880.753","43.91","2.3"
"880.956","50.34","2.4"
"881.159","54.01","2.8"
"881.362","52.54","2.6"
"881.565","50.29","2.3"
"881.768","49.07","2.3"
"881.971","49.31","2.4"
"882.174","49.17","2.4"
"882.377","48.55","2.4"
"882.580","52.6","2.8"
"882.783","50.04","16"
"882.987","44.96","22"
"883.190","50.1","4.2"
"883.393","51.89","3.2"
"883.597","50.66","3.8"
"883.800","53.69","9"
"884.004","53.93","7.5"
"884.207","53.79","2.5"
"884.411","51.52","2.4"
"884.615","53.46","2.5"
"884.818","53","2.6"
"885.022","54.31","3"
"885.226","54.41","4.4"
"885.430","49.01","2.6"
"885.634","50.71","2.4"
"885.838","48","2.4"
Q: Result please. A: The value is 0.30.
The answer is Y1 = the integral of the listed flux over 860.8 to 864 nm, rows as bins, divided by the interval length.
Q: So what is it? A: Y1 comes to 52.4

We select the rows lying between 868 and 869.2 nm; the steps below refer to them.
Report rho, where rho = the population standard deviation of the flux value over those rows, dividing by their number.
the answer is 3.6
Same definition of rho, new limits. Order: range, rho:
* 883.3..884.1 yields 1.3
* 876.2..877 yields 6.7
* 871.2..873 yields 1.5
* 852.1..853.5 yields 2.8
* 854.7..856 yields 2.8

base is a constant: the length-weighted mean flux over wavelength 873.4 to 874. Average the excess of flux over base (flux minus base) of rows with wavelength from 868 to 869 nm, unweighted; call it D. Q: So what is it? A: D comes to 0.0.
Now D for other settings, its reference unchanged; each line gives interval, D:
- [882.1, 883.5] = -0.2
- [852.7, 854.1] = -2.0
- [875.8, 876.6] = 2.5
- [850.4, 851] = 5.3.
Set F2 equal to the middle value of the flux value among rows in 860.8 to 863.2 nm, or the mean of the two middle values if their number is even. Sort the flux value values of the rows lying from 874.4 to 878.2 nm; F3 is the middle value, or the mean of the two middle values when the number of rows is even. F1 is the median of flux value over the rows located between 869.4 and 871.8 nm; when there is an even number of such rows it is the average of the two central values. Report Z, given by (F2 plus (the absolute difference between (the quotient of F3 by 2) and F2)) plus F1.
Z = 129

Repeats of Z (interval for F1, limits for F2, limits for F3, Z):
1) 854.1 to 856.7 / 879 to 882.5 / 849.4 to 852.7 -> 125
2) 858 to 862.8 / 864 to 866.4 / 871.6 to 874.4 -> 132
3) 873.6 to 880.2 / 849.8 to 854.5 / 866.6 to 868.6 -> 126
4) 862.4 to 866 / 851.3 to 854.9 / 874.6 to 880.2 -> 127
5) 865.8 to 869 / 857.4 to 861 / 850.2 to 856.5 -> 132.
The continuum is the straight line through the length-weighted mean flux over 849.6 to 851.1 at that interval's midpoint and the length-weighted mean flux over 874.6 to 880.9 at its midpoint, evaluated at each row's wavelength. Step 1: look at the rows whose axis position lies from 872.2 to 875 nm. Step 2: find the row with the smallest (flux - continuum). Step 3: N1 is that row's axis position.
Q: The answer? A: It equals 873.482 nm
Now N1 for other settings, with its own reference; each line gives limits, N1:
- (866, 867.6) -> 866.272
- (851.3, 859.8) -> 854.189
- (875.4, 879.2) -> 878.121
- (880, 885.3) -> 880.550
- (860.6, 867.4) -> 866.272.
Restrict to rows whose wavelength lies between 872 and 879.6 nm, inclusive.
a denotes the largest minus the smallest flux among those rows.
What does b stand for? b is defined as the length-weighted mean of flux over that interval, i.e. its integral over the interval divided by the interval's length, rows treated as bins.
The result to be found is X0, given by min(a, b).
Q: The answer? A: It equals 21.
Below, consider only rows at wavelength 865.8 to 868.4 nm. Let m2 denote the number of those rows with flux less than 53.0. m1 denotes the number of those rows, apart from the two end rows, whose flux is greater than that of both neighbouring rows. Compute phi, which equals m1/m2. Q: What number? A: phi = 0.50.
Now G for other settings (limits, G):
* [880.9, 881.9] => 0.18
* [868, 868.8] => 0.30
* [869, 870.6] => 0.11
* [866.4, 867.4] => 0.42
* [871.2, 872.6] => 0.05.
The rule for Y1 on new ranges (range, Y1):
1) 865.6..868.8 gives 49.7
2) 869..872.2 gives 51.7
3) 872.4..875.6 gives 51.9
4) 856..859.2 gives 54.2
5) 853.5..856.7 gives 48.9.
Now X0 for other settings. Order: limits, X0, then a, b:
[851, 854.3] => 24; 24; 49.9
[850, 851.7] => 8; 8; 53.3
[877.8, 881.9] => 15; 15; 51.0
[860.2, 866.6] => 35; 35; 51.7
